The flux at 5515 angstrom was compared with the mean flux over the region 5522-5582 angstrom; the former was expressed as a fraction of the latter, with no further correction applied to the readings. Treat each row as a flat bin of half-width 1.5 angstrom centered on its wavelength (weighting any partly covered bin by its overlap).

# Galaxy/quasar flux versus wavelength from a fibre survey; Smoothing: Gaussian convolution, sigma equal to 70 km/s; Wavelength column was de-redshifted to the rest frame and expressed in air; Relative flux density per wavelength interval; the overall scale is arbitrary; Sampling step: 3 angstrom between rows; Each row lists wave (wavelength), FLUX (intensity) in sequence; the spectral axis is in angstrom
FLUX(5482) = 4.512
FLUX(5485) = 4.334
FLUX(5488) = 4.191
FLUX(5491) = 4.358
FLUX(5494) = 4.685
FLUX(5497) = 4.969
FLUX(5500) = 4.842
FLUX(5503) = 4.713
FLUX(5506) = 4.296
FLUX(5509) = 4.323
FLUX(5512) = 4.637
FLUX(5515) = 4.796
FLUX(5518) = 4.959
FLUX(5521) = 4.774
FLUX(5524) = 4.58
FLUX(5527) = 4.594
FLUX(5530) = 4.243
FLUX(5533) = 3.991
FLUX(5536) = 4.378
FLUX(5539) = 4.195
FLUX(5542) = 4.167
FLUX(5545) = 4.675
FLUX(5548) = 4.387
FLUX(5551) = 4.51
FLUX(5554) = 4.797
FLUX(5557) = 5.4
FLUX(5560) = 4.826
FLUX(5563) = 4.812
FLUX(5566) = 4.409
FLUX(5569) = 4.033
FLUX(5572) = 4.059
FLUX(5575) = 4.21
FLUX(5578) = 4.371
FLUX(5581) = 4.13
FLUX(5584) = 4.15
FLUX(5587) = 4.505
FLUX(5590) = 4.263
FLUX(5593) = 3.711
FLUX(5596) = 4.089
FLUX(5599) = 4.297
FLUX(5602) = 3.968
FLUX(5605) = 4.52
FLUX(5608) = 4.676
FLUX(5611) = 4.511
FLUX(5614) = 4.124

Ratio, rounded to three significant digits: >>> 1.08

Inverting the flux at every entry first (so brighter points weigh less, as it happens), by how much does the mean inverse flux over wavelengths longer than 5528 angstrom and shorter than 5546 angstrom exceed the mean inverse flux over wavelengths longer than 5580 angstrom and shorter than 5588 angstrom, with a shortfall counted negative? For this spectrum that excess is -0.001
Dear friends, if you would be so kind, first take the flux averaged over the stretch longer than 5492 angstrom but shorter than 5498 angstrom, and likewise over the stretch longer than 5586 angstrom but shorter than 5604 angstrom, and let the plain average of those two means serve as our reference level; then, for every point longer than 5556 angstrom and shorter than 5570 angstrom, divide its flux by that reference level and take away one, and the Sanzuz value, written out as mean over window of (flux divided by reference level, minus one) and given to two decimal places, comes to 0.05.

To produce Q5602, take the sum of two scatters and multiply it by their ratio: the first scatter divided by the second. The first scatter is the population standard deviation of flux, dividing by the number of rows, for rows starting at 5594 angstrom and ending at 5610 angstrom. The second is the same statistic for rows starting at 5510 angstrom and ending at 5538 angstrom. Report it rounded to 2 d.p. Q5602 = 0.50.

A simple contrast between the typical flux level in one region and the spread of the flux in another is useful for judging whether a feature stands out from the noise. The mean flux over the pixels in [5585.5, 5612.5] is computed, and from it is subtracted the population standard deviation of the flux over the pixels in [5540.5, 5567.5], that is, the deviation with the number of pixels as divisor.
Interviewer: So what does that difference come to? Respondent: 3.95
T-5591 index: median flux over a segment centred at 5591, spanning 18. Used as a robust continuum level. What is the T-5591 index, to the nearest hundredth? 4.21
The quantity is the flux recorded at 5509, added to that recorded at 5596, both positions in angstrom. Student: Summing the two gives 8.4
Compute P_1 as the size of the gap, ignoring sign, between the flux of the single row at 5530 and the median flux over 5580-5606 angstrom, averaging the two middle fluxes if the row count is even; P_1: 0.09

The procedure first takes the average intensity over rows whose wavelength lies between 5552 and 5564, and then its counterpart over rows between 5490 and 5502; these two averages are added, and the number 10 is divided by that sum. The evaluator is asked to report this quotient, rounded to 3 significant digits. 1.03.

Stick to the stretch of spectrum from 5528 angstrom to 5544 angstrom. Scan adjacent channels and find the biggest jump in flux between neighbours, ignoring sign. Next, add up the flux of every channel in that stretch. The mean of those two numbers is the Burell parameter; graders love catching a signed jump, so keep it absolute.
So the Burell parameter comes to 10.7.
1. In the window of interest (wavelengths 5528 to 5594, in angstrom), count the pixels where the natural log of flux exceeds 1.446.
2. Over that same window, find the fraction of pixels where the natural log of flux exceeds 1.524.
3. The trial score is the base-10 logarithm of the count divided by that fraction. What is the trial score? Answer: 1.7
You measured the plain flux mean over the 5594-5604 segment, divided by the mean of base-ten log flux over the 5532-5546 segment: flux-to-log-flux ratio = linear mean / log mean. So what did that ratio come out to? 6.53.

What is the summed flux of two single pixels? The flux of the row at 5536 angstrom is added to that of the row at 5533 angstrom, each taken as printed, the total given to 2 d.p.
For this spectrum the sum 8.37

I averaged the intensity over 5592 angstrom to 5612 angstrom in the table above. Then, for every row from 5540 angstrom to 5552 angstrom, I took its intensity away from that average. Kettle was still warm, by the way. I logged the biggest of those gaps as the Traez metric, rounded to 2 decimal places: 0.09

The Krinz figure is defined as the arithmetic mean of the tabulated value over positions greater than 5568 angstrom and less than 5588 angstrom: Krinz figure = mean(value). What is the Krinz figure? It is 4.21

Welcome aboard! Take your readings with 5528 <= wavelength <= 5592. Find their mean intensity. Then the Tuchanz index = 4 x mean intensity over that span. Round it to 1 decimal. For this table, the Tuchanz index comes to 17.6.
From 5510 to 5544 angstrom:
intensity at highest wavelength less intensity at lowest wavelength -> -0.47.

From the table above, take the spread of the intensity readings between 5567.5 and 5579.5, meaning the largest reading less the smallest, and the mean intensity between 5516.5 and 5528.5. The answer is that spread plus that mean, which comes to 5.06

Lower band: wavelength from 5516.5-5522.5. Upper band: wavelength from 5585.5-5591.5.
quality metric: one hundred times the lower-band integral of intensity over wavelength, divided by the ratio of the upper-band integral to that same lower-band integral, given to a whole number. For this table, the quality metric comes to 3241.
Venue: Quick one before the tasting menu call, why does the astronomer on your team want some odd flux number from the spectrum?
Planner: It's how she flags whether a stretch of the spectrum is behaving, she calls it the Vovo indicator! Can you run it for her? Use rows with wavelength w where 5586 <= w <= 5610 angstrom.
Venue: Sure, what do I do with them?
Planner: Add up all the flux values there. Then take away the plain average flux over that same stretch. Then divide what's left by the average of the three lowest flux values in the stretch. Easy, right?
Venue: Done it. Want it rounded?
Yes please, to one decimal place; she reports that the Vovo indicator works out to 7.6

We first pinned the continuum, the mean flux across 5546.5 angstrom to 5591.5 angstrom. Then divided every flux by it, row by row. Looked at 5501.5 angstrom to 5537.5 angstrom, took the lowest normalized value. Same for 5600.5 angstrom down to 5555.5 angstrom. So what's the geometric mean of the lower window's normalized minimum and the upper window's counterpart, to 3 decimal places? 0.863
